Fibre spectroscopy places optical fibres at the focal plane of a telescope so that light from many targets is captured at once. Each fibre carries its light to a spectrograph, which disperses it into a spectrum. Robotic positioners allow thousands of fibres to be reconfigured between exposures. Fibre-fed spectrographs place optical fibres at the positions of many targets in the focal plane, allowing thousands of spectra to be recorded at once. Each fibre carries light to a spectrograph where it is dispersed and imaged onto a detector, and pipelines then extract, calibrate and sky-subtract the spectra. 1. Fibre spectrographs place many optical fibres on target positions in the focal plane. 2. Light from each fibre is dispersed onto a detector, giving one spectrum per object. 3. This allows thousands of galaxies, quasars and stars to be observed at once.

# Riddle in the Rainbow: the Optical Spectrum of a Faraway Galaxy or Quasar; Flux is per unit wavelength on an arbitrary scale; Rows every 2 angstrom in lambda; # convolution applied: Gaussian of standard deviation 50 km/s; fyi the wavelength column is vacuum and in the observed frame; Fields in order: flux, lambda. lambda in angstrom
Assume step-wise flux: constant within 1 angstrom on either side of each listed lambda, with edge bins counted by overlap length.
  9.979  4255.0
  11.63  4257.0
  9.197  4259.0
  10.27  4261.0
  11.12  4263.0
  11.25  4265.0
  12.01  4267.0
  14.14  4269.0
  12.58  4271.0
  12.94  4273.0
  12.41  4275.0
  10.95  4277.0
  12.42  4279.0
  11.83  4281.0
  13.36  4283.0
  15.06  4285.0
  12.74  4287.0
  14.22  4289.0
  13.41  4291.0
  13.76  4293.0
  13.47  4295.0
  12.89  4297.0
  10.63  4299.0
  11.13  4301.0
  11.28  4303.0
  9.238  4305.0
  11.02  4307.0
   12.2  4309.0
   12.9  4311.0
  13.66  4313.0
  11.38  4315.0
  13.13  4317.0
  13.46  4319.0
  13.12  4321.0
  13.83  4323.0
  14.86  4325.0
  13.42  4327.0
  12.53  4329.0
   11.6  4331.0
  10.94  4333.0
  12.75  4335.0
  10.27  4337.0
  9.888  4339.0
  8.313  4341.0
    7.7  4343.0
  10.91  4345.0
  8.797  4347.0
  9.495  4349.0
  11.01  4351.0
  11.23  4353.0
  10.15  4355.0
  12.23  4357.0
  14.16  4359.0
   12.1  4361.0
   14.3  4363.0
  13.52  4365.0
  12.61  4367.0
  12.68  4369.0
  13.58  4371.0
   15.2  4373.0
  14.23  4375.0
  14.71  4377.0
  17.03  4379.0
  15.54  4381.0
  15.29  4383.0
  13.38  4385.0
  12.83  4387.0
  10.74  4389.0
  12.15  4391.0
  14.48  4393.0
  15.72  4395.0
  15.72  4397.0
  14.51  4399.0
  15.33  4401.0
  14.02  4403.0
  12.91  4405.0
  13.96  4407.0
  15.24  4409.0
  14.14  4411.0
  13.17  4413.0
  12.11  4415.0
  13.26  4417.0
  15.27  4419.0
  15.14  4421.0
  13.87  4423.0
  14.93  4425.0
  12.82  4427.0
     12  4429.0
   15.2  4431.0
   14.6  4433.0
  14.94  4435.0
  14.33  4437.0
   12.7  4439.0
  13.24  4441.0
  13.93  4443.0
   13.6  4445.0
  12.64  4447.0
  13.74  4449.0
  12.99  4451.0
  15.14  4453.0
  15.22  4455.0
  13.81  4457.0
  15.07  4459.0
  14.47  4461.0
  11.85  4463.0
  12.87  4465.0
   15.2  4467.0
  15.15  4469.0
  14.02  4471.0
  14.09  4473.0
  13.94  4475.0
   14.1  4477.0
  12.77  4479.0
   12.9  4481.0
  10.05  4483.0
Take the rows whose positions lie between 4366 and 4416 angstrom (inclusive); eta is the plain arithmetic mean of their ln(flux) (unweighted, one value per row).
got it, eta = 2.64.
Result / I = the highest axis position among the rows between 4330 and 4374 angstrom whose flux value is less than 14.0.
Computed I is 4371.0 angstrom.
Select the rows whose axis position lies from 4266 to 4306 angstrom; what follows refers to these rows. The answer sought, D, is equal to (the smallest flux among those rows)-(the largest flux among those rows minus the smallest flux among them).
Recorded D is 3.4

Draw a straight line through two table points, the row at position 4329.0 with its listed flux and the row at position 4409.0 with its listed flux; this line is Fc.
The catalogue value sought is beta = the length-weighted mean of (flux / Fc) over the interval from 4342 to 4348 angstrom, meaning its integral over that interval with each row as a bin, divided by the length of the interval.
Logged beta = 0.70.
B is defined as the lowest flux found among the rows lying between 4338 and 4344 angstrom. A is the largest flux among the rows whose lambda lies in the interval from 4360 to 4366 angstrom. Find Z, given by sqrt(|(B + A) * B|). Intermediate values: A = 14.3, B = 7.7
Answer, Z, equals 13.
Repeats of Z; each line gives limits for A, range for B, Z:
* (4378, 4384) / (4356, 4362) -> 19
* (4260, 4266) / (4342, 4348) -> 12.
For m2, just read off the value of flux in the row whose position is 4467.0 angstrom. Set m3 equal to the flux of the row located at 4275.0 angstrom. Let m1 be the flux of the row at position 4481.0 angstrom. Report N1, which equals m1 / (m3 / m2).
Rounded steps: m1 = 12.9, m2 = 15.2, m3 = 12.41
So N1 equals 15.8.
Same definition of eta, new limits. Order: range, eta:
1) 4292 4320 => 2.49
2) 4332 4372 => 2.41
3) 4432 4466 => 2.62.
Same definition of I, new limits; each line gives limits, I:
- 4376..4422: 4417.0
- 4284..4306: 4305.0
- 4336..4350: 4349.0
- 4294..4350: 4349.0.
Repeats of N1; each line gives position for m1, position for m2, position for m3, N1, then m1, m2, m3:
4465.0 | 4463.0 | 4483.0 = 15.2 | 12.87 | 11.85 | 10.05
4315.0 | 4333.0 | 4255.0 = 12.5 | 11.38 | 10.94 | 9.979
